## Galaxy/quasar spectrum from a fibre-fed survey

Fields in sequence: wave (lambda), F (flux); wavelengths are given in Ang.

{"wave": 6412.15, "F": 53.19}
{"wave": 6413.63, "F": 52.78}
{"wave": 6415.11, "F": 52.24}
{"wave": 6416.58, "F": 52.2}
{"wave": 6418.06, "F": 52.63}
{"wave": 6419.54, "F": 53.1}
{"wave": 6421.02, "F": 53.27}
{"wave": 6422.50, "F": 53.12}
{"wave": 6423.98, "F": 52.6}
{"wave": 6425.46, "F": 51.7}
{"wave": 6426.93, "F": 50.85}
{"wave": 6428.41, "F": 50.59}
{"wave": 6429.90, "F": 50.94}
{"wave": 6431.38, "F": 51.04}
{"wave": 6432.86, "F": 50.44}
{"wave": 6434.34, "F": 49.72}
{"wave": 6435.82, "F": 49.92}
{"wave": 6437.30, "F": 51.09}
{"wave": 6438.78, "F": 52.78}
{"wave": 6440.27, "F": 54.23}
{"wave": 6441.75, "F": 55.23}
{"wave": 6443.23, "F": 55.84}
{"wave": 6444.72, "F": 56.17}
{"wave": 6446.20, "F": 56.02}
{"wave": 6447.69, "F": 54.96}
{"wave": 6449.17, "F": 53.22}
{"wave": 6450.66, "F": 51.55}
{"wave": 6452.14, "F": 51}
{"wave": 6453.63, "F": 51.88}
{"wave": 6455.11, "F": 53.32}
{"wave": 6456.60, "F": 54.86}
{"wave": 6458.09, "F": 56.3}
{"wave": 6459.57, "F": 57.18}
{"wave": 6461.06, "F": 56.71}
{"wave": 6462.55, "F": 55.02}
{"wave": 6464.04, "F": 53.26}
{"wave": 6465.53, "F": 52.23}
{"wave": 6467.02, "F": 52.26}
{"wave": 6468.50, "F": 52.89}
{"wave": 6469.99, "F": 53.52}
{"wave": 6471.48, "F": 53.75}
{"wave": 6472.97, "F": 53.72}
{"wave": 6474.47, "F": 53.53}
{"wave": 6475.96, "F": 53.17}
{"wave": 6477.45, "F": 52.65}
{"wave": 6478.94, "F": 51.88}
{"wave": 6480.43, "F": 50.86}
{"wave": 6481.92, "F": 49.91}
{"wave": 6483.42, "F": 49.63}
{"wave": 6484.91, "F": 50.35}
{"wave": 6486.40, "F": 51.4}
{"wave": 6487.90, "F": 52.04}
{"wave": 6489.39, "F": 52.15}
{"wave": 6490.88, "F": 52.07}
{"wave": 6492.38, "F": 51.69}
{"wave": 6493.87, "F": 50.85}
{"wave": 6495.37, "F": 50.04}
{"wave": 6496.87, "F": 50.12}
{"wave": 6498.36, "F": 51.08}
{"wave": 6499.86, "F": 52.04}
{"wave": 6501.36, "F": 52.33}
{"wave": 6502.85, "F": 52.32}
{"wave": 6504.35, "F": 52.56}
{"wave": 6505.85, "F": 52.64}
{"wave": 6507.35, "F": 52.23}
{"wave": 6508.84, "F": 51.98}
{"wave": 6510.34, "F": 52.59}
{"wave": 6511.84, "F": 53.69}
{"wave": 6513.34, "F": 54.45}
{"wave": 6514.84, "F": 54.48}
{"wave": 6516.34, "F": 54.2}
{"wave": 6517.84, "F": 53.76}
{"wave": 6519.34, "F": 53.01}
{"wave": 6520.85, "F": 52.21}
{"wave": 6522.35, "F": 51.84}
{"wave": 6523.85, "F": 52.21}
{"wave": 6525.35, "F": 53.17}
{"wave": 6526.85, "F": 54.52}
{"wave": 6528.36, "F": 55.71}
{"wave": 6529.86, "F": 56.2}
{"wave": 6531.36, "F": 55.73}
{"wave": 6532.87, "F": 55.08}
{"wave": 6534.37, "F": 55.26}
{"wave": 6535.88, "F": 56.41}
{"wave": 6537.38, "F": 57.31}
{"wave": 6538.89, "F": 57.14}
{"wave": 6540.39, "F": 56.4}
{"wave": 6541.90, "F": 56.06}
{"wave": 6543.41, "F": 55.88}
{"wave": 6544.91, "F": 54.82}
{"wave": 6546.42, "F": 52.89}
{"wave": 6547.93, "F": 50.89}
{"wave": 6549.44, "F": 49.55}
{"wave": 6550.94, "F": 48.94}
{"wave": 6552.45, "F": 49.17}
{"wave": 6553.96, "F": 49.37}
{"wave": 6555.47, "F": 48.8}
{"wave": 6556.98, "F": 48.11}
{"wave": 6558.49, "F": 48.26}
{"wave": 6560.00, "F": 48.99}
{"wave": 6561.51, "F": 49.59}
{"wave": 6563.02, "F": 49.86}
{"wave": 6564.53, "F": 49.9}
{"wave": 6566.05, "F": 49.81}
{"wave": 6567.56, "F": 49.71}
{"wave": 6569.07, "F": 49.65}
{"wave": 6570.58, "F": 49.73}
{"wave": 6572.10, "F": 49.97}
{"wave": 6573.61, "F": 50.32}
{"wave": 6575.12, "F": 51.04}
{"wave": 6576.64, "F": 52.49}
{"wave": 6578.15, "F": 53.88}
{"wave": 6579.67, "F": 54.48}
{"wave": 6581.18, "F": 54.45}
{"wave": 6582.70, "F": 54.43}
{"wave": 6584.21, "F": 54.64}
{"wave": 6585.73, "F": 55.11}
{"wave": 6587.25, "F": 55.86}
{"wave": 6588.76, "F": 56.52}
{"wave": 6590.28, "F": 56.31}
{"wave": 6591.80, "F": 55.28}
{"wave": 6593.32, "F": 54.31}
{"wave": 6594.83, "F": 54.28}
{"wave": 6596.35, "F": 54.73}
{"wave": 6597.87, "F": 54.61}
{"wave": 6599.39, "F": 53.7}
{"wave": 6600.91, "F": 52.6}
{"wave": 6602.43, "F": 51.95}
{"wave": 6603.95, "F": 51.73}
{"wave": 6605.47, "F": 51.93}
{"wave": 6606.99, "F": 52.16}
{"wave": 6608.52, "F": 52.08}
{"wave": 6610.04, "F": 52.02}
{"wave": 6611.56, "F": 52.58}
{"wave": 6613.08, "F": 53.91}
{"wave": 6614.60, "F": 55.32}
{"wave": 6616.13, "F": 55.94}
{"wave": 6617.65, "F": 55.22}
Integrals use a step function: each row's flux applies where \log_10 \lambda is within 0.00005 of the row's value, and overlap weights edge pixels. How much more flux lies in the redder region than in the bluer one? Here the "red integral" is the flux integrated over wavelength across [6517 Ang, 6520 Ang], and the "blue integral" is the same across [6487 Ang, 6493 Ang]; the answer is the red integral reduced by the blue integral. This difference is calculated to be -151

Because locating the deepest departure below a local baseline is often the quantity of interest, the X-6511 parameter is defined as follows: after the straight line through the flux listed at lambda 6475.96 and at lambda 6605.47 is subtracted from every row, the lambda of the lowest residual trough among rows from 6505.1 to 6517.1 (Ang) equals 6508.84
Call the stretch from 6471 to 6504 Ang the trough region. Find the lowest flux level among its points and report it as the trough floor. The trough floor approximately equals 49.63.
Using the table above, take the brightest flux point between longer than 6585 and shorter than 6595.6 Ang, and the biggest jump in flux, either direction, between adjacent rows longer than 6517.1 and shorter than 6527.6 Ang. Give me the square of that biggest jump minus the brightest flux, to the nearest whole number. -55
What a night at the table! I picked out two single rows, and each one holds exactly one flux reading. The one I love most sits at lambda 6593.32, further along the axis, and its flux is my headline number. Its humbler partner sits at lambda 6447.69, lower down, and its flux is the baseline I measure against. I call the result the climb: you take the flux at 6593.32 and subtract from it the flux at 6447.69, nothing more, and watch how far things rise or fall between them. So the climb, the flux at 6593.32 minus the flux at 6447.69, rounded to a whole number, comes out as -1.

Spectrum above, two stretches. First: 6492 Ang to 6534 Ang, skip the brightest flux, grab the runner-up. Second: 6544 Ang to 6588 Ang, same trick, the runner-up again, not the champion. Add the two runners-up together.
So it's 111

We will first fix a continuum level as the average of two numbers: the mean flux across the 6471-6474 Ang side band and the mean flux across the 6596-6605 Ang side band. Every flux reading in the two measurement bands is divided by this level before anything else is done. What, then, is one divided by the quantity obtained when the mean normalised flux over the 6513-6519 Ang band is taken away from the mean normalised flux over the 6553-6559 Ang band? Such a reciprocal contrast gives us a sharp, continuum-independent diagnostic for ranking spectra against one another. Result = -10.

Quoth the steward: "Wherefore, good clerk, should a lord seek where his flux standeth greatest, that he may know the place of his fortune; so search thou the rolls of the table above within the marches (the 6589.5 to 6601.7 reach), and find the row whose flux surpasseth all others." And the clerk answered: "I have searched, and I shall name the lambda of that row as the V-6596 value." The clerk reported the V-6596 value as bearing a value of 6590.28 Ang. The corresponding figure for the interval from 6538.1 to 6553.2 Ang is 6538.89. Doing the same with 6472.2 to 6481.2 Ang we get 6472.97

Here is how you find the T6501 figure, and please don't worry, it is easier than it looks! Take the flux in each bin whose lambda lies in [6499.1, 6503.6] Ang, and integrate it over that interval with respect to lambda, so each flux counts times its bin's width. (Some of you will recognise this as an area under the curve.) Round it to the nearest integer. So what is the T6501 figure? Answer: 235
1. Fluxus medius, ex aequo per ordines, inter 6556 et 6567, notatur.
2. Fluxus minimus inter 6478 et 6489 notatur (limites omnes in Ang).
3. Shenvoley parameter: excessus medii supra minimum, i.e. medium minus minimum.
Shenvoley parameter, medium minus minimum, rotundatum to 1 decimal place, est -0.4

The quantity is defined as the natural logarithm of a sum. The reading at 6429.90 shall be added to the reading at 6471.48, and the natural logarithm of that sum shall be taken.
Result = 4.65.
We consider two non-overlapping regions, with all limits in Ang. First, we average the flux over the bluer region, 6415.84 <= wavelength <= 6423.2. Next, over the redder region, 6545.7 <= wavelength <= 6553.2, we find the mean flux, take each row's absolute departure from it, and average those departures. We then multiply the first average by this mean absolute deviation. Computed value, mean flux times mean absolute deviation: 68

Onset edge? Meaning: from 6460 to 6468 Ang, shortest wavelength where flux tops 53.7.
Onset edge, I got 6461.06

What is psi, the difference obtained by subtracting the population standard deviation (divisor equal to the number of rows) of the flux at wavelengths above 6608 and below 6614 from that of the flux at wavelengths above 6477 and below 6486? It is 0.3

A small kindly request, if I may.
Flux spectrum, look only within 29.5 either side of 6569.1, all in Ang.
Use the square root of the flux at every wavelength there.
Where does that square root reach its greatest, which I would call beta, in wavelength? 6588.76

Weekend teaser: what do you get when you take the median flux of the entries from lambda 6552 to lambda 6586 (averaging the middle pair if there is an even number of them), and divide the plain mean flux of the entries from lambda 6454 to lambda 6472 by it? 1.09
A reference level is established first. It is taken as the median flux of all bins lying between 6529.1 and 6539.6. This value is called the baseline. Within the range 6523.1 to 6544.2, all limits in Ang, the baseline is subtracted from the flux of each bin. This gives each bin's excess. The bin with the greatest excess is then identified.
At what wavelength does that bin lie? 6537.38 Ang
